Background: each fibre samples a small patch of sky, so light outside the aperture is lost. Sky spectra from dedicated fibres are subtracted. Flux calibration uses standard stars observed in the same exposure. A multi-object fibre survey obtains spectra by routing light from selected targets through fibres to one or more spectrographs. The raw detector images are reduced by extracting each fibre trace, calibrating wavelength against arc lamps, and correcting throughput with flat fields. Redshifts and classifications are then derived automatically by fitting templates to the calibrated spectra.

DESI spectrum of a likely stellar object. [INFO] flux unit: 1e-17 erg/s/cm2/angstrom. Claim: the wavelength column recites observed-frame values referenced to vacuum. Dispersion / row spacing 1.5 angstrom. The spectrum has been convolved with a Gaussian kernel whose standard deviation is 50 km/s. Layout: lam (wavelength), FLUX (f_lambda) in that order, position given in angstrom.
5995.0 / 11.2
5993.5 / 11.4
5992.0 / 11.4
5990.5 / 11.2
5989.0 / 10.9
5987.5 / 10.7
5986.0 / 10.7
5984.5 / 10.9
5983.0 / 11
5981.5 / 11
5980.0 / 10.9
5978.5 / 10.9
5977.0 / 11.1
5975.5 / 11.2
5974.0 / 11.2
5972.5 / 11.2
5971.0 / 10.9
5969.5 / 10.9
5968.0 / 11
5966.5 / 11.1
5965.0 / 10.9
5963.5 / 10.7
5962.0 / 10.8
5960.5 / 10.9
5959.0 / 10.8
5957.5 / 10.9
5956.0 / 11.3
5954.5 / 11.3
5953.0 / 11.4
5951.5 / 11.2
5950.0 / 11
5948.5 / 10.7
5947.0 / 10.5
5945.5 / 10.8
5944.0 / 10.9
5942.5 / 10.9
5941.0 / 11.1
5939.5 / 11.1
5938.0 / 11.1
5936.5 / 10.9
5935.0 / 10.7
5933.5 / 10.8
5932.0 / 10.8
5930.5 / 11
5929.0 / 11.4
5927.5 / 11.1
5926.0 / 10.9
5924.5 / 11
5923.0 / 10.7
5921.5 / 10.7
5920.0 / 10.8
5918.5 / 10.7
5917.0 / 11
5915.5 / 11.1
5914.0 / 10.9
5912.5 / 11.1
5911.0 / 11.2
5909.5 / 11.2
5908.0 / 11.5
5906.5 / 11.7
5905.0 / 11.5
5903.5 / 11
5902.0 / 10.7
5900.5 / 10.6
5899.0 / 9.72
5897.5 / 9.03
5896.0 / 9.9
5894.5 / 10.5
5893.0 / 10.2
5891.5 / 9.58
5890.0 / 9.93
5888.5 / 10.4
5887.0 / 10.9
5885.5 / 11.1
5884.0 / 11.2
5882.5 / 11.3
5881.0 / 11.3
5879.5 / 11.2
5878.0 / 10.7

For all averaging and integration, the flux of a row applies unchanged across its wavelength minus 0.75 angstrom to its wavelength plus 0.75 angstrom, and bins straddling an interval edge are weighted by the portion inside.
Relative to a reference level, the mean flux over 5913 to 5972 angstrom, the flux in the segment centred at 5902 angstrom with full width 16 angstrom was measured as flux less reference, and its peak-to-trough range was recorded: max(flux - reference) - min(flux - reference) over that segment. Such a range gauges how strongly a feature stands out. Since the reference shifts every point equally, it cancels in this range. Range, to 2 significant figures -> 2.7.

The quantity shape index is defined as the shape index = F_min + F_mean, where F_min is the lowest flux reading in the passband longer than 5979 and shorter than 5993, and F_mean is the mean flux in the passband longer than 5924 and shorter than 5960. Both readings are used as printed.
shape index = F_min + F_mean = 21.7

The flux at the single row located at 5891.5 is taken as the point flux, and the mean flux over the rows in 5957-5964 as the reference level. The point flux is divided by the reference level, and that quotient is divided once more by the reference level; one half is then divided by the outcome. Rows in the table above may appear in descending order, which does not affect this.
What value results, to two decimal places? 6.11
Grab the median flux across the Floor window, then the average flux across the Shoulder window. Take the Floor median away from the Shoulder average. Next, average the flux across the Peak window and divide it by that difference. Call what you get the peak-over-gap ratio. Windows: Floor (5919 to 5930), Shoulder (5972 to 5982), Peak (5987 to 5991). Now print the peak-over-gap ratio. 64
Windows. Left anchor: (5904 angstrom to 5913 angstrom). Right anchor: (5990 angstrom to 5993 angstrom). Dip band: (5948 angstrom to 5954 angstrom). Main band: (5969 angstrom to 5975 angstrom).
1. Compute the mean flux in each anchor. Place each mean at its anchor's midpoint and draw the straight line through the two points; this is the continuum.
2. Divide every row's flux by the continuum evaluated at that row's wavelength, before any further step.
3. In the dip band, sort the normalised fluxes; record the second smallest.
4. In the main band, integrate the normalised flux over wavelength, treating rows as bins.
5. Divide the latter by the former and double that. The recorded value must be 12.1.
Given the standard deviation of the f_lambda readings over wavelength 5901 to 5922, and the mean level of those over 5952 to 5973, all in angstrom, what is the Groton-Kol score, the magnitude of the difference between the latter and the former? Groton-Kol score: 10.7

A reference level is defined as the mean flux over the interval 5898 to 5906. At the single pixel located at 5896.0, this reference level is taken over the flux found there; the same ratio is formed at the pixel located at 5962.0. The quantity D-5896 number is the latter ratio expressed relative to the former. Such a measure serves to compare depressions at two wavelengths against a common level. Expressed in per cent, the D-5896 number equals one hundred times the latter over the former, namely 92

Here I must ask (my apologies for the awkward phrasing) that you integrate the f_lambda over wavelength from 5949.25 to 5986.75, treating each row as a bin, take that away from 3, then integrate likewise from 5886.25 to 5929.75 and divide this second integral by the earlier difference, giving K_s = -1.1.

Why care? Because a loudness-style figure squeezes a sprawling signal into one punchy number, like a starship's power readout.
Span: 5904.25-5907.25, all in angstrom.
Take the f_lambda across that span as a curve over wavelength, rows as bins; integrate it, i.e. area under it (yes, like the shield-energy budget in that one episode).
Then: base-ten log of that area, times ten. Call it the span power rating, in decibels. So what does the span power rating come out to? 15.42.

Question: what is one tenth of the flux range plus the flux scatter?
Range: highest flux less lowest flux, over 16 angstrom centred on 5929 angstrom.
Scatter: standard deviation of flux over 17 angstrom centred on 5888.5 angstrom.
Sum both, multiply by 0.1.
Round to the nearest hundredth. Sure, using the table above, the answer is 0.13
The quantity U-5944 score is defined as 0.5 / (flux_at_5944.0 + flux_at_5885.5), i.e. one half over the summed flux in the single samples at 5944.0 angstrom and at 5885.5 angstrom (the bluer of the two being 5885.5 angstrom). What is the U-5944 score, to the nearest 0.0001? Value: 0.0227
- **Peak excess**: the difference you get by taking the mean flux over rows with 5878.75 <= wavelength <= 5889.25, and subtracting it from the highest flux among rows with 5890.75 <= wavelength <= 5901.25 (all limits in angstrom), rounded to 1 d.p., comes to -0.5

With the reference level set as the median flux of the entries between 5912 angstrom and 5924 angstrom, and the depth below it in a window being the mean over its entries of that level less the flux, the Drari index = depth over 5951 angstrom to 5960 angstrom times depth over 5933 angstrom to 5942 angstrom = 0.030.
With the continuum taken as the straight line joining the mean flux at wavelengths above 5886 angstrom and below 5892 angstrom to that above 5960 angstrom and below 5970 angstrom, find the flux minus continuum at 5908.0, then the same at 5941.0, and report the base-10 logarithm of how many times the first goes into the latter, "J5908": -0.43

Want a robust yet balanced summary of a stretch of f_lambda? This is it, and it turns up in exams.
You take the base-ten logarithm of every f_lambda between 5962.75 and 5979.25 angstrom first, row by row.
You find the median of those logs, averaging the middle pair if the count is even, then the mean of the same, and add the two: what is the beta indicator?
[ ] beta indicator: 2.08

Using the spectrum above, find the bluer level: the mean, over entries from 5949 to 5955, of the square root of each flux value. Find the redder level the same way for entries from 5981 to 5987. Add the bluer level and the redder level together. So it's 6.65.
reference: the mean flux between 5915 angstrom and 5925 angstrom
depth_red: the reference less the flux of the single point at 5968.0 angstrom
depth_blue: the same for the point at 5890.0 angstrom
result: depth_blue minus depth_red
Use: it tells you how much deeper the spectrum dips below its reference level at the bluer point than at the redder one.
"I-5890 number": 1.1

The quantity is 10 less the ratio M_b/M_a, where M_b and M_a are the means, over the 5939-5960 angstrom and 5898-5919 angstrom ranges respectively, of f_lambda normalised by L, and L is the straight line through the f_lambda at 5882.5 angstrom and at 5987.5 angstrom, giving 8.98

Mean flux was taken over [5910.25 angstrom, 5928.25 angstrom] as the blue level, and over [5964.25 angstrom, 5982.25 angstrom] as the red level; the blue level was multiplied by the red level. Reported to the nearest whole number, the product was 121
